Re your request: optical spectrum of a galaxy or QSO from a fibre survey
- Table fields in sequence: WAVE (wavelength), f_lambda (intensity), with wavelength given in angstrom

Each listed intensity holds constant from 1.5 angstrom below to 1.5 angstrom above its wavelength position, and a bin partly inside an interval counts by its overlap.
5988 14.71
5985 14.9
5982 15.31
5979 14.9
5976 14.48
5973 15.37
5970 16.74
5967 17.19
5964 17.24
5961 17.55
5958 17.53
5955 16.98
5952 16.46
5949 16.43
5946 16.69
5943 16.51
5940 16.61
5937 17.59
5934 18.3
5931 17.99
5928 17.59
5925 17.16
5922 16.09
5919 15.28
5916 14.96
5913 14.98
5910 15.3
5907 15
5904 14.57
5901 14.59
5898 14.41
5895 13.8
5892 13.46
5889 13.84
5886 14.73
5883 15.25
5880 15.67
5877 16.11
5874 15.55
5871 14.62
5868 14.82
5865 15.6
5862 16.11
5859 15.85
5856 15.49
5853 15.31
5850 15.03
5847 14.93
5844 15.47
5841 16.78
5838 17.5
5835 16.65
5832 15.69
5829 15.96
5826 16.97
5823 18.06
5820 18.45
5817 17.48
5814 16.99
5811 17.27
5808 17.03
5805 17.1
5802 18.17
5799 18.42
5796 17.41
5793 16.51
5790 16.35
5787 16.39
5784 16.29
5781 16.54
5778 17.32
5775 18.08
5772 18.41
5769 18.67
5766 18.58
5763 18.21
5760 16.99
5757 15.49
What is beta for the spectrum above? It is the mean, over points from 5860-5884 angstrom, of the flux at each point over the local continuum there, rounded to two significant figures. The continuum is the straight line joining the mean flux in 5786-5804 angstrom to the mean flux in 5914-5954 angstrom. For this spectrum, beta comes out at 0.91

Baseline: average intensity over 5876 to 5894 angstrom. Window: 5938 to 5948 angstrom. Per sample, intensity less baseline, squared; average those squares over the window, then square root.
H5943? 1.8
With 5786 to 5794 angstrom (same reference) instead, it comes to 1.6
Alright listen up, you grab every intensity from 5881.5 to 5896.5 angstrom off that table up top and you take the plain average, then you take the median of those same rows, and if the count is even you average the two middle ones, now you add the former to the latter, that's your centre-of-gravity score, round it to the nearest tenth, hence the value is 28.1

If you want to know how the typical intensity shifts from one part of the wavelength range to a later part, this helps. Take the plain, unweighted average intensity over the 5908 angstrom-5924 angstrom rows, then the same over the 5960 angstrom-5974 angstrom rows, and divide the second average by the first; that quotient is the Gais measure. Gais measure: 1.10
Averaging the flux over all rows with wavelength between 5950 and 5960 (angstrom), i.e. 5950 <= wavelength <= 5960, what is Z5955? 17.0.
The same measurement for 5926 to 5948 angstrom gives 17.3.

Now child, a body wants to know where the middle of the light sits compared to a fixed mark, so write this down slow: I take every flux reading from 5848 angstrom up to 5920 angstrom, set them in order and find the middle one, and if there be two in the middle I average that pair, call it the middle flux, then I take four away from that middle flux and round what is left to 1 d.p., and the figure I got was 11.0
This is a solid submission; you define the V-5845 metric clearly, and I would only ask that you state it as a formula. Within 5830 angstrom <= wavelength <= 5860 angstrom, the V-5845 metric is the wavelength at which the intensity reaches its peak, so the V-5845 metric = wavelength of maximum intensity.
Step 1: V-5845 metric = 5838 angstrom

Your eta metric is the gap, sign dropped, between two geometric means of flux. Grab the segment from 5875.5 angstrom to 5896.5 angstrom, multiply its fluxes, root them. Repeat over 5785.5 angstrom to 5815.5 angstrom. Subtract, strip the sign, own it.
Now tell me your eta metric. 2.5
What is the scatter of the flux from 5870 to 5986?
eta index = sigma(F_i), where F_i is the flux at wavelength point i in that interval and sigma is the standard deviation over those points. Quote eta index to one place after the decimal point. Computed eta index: 1.3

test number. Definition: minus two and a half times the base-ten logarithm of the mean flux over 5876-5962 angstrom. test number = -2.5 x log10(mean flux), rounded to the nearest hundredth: -3.00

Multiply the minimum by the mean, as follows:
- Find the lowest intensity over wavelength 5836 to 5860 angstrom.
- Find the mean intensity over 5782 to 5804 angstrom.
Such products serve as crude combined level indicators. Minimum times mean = 255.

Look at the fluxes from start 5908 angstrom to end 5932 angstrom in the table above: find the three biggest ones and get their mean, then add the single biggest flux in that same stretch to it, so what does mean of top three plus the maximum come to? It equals 35.6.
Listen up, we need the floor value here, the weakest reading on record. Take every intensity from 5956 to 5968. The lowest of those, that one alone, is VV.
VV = 17.19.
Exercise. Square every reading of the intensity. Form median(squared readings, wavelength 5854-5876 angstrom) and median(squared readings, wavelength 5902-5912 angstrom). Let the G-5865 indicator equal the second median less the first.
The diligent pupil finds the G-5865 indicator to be -17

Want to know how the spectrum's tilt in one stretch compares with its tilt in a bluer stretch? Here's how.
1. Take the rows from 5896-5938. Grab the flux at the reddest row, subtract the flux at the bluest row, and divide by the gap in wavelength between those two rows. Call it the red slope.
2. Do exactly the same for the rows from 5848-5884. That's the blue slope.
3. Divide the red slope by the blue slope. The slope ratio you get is 12.2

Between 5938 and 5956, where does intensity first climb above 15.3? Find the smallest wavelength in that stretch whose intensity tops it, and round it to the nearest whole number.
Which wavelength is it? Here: 5940 angstrom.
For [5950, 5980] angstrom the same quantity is 5952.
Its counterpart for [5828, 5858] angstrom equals 5829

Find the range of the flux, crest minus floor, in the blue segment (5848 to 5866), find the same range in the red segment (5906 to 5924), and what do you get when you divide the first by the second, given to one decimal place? 1.0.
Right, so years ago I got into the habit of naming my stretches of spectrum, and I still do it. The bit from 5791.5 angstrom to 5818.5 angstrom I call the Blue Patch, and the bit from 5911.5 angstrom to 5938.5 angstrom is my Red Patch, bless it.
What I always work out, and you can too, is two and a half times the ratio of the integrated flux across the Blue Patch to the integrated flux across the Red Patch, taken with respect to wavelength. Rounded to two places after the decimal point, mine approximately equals 2.61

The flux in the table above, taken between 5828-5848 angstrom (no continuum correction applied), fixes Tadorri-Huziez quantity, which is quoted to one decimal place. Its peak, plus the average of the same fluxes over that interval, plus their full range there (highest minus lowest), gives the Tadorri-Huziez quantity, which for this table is 36.2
